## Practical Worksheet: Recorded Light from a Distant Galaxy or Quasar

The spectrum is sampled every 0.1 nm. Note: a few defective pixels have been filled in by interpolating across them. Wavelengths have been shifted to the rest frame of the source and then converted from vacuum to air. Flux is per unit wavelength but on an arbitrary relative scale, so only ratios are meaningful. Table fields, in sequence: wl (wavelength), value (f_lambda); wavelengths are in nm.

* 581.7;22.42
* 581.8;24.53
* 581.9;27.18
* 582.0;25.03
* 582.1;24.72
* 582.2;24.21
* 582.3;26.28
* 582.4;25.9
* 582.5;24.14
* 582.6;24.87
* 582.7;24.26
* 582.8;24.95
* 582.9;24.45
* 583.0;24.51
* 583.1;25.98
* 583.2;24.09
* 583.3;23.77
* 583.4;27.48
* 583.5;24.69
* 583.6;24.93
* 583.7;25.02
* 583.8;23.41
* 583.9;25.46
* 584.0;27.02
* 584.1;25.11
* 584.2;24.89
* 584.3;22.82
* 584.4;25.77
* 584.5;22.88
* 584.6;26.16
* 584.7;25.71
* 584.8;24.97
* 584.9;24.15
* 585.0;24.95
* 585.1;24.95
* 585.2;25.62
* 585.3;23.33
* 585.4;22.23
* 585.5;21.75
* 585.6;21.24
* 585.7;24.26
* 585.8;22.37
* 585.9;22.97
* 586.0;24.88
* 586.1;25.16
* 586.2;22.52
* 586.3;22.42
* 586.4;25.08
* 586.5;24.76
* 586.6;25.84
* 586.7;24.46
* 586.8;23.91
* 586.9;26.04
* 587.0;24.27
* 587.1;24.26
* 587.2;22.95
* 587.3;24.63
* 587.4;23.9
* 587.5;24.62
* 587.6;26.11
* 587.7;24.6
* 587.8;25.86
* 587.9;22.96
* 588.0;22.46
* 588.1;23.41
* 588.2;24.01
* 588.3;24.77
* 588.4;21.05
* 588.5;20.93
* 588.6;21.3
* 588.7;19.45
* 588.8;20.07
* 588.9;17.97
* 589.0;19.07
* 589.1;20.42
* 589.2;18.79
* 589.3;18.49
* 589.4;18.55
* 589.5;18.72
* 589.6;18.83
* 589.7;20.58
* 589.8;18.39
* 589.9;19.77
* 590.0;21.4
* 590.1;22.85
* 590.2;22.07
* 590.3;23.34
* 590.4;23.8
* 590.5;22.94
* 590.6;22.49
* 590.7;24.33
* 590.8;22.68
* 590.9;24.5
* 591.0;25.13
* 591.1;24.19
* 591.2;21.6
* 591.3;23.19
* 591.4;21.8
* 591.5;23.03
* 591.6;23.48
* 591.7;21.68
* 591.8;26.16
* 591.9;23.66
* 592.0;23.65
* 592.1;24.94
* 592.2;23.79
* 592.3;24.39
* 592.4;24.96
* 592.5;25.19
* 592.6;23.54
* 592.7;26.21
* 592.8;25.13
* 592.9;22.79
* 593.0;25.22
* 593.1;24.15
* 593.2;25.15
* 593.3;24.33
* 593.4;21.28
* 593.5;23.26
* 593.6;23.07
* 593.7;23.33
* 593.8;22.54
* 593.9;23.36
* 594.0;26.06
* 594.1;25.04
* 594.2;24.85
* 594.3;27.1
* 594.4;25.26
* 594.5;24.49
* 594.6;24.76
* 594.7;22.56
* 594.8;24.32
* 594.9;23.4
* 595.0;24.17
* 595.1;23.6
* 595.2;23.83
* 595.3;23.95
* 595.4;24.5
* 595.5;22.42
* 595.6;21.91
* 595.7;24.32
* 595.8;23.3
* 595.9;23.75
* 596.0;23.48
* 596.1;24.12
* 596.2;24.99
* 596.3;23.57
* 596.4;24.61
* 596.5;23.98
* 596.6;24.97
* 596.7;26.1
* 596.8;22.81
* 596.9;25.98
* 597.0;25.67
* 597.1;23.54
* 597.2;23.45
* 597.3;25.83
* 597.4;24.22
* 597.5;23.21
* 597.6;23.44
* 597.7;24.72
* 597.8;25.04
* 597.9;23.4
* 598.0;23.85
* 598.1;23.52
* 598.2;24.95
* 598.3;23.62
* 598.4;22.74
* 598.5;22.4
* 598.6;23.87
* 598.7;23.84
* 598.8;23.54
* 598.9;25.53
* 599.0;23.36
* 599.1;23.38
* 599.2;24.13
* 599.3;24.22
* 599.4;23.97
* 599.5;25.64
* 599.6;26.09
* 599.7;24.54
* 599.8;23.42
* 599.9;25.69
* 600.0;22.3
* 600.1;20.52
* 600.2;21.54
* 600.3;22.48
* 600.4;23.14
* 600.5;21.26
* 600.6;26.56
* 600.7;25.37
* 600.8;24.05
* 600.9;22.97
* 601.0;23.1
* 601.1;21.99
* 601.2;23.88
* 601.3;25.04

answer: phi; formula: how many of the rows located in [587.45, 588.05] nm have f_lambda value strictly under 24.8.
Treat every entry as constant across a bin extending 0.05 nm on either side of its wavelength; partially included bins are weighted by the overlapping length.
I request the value 4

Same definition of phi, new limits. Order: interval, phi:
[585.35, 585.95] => 6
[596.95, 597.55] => 4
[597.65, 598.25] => 4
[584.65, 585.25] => 1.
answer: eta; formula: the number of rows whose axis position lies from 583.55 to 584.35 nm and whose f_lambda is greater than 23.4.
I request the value 7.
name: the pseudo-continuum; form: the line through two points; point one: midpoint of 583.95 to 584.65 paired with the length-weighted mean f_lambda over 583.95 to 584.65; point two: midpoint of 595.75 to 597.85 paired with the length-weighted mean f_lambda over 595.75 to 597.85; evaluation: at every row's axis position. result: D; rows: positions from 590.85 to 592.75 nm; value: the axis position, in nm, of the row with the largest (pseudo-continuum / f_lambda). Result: 591.2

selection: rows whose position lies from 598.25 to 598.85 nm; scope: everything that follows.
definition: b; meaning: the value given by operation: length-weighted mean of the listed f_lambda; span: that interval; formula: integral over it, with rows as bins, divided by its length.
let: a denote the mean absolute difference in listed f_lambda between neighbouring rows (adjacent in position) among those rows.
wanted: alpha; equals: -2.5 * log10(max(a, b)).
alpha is -3.42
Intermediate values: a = 0.6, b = 23.3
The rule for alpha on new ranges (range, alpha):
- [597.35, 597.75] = -3.45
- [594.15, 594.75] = -3.49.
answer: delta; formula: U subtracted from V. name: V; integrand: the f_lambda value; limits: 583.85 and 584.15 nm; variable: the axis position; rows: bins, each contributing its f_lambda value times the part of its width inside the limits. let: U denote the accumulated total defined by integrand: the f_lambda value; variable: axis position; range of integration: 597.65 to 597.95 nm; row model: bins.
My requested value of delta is 0.4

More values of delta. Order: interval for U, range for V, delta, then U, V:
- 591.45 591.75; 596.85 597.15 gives 0.7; 6.8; 7.5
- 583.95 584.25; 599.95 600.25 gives -1.3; 7.7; 6.4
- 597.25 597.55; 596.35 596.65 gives 0.0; 7.3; 7.4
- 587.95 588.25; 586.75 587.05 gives 0.4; 7.0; 7.4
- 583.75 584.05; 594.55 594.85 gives -0.4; 7.6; 7.2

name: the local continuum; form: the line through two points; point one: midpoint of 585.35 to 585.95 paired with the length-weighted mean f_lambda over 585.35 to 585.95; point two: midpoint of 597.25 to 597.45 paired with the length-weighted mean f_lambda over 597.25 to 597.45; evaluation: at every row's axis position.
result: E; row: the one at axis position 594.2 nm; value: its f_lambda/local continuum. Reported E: 1.02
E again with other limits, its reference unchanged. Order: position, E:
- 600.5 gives 0.83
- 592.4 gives 1.04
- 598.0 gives 0.95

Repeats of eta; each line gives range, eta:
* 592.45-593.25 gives 7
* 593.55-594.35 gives 4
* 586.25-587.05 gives 7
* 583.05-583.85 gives 8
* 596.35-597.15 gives 7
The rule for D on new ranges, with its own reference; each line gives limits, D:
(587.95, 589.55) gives 588.9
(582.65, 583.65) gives 583.3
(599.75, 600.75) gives 600.1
